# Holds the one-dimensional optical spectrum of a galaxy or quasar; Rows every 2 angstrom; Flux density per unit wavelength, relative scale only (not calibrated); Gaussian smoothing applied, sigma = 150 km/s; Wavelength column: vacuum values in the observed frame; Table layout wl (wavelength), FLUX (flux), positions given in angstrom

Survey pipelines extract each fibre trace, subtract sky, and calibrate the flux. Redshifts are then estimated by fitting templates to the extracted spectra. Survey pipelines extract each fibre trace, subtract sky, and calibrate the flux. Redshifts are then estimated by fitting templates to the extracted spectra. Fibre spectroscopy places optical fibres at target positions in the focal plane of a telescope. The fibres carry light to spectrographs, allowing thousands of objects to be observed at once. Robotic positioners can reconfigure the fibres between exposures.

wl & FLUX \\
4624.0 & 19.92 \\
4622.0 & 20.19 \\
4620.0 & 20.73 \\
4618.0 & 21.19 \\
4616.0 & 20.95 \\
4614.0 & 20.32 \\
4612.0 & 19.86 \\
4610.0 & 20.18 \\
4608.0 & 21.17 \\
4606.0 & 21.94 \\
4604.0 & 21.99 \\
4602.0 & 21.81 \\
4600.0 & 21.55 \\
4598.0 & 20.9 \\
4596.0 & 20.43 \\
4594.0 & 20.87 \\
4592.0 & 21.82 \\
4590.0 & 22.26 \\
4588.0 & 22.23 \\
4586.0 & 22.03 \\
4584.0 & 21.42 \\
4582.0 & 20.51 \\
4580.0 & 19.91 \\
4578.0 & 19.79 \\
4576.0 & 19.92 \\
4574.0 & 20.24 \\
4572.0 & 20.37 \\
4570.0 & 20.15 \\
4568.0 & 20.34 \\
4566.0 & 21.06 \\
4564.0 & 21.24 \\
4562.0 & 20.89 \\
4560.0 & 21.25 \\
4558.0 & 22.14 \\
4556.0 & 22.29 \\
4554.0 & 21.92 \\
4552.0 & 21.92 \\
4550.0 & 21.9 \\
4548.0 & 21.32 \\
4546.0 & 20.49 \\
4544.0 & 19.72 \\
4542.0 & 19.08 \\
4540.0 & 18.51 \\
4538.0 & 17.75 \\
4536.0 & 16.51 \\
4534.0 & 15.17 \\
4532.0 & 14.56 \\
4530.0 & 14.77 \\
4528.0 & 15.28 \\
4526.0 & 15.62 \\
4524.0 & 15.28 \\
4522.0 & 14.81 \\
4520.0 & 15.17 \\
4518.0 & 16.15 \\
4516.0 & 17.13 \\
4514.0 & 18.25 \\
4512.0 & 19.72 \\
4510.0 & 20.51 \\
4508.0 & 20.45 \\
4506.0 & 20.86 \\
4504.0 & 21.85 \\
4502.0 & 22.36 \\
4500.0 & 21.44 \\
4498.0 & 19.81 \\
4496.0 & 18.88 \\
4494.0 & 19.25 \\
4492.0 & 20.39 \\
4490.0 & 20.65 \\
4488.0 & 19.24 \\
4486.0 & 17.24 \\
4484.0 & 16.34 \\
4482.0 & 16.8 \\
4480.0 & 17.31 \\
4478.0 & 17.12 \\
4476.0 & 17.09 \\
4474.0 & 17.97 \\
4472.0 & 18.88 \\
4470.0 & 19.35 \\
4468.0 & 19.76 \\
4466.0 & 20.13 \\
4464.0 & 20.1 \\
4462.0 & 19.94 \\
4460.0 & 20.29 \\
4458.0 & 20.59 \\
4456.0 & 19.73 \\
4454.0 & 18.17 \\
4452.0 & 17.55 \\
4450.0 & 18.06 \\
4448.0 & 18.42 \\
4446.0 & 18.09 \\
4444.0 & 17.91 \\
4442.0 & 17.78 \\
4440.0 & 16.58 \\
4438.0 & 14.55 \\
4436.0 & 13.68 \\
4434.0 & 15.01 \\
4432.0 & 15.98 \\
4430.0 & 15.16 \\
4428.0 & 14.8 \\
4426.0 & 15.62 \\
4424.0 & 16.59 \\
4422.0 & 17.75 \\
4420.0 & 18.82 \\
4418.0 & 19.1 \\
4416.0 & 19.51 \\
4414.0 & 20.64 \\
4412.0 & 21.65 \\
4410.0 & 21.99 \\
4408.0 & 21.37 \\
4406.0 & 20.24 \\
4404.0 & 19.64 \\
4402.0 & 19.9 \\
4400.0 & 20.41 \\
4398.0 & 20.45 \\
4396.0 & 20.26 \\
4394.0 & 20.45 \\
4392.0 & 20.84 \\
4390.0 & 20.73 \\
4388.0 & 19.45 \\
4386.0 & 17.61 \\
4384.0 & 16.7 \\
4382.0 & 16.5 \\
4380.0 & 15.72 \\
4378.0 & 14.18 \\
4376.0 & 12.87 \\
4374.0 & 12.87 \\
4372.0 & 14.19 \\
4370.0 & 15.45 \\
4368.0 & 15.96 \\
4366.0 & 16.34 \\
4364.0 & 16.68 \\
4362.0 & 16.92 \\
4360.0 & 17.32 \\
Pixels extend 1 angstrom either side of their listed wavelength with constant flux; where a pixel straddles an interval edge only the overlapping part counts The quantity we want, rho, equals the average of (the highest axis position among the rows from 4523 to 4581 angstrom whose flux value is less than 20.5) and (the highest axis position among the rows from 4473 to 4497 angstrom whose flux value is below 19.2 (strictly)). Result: 4538 angstrom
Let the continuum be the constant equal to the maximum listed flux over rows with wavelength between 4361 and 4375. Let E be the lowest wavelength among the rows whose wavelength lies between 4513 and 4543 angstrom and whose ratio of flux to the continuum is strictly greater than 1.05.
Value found 4514.0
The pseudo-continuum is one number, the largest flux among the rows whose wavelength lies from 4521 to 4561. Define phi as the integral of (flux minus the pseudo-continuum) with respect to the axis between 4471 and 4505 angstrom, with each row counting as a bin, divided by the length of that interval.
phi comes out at -3.3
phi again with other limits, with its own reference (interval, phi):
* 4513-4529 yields -6.3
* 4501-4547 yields -4.5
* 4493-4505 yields -1.7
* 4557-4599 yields -1.3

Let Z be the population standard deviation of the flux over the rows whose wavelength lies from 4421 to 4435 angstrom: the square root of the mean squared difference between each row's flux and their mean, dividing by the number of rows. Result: 0.96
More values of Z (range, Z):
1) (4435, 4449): 1.74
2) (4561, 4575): 0.41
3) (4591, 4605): 0.56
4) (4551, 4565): 0.49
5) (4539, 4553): 1.26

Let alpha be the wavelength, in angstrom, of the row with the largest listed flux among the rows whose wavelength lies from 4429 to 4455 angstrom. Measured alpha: 4448.0 angstrom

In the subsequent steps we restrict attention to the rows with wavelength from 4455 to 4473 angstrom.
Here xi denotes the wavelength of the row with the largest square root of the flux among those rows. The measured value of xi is 4458.0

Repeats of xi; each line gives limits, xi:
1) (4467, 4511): 4502.0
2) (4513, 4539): 4514.0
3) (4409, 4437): 4410.0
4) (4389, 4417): 4410.0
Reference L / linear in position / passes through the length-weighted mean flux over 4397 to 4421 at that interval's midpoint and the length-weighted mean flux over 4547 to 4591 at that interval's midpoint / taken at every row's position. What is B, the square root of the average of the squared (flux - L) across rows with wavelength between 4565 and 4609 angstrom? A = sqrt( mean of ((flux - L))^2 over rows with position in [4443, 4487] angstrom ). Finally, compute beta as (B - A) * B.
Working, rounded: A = 2.5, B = 0.8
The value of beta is -1.3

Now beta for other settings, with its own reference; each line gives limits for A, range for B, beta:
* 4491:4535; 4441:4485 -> -3.5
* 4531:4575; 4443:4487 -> 0.2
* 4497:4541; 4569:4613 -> -2.8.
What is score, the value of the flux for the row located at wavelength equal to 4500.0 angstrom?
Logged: 21.44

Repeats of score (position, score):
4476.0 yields 17.09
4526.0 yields 15.62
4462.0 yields 19.94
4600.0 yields 21.55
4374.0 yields 12.87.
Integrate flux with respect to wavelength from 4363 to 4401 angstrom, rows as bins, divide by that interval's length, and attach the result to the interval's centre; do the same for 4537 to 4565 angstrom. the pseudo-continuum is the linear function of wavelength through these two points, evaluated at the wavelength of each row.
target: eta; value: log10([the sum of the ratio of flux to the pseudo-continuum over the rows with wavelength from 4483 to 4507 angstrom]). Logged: 1.09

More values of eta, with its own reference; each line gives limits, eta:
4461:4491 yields 1.16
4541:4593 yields 1.41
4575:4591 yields 0.89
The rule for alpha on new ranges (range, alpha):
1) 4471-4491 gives 4490.0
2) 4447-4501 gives 4500.0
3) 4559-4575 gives 4560.0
